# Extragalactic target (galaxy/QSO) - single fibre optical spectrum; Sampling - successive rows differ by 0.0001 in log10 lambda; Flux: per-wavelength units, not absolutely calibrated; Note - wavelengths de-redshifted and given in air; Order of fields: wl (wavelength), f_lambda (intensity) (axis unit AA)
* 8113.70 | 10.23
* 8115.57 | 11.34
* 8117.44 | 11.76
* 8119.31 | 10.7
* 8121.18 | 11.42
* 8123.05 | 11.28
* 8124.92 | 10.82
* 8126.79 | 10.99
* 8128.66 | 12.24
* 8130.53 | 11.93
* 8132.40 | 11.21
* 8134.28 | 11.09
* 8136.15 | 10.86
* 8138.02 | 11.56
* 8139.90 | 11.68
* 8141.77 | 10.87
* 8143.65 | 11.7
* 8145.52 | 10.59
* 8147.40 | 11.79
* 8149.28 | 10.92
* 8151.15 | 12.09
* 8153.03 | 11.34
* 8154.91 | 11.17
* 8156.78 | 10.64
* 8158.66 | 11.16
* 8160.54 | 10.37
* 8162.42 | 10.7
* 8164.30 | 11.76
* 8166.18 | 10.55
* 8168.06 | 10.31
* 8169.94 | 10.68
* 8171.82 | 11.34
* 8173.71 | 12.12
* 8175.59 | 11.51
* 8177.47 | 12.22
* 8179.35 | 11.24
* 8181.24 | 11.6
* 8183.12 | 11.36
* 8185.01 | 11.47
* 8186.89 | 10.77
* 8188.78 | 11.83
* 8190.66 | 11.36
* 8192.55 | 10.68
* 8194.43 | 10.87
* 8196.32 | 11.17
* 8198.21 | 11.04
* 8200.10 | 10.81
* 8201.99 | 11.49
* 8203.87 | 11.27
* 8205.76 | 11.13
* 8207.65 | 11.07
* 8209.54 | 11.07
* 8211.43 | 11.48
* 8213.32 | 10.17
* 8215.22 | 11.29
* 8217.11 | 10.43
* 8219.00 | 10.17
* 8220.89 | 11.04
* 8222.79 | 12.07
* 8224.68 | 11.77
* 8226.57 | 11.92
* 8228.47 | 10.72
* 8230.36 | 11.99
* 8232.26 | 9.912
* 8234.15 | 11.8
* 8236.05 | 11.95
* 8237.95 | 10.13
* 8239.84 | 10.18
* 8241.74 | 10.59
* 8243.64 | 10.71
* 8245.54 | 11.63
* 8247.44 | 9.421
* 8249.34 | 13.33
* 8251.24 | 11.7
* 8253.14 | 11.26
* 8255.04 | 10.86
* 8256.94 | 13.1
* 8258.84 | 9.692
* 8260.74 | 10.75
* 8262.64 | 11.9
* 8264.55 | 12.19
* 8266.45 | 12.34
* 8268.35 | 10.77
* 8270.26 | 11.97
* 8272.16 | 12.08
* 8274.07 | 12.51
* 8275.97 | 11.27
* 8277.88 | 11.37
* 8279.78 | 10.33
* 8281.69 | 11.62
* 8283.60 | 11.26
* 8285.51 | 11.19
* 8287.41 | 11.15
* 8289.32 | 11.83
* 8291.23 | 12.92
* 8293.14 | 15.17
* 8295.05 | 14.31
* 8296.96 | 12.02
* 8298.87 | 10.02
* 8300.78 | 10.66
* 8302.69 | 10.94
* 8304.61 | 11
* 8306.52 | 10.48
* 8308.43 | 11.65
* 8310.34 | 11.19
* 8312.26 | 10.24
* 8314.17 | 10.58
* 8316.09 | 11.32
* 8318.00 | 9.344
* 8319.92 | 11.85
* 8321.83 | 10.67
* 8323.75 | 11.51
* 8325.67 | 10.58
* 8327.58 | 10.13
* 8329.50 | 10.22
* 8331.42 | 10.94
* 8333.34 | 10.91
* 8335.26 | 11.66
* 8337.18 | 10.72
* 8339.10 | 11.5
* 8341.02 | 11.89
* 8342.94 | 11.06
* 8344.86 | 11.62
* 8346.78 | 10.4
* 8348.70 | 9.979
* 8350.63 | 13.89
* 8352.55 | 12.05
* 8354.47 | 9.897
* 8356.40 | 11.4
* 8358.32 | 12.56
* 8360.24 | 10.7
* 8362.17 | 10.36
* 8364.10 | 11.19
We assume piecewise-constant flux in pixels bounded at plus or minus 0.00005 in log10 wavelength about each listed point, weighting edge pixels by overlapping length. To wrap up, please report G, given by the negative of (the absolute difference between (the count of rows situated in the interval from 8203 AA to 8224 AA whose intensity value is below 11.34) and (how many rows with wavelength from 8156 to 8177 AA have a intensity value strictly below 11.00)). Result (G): -3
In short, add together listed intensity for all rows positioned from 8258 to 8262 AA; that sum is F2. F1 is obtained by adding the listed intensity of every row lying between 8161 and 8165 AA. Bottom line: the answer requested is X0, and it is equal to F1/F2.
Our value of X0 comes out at 1.10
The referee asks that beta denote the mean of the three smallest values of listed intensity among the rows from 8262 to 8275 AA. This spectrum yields 11.5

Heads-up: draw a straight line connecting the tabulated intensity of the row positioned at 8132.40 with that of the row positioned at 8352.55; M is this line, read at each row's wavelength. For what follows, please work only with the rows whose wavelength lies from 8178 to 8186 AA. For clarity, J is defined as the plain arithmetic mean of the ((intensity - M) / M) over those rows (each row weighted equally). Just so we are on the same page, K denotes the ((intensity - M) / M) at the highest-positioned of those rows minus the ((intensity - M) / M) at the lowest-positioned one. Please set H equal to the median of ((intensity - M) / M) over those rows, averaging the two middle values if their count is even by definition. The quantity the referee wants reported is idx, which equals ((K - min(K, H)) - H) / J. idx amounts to 11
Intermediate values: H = 0.00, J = 0.002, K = 0.02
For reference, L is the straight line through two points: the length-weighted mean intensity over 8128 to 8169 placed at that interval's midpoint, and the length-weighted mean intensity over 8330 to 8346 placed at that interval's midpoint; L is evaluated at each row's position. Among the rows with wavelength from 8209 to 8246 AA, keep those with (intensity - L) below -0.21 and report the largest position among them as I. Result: 8243.64 AA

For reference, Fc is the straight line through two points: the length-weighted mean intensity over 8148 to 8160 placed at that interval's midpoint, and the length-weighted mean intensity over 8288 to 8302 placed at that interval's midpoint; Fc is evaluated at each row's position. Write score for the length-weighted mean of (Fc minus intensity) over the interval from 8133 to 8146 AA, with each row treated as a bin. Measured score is -0.12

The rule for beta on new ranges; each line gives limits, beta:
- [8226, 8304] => 9.7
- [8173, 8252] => 9.8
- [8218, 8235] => 10.3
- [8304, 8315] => 10.4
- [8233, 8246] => 10.3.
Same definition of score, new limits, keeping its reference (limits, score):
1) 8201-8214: 0.53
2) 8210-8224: 0.75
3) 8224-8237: 0.40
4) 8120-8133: -0.42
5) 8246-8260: 0.68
